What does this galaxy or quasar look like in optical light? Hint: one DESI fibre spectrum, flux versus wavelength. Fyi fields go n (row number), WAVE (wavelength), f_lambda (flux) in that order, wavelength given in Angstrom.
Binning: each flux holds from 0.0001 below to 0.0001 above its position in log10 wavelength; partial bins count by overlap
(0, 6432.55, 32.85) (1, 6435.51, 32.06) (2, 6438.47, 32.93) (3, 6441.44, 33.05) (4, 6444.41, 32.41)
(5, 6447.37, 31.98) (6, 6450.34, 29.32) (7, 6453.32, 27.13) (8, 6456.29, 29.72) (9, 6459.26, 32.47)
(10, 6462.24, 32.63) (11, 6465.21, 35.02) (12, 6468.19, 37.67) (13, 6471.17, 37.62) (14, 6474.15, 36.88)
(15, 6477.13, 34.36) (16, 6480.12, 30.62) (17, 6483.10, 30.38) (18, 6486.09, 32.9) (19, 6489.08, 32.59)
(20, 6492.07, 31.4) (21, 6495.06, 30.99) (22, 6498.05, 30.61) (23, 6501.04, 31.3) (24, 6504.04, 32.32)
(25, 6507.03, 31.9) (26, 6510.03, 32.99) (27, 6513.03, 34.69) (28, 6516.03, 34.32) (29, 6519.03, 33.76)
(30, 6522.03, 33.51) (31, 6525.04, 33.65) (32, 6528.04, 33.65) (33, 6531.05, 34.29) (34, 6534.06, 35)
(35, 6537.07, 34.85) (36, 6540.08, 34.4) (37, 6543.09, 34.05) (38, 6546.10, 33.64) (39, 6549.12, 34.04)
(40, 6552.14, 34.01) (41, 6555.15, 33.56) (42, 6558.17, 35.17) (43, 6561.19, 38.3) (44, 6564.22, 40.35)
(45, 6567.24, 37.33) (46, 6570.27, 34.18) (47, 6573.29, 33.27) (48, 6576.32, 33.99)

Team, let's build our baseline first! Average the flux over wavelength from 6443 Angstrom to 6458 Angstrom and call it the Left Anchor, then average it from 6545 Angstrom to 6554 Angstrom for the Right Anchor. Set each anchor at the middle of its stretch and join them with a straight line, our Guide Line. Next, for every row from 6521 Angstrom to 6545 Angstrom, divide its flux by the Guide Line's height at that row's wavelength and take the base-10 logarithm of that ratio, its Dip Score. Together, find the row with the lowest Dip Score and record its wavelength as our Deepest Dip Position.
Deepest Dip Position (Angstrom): 6543.09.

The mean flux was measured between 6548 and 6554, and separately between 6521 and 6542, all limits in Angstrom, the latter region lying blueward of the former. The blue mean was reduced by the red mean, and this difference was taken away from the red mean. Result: 34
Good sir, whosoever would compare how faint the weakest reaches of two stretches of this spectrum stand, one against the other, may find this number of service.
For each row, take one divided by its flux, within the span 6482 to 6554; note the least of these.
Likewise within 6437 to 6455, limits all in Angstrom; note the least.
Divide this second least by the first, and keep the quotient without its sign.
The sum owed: 1.06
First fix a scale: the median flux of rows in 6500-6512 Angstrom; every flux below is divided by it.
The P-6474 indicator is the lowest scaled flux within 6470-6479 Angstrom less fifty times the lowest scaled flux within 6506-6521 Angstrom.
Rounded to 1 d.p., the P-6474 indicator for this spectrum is -48.6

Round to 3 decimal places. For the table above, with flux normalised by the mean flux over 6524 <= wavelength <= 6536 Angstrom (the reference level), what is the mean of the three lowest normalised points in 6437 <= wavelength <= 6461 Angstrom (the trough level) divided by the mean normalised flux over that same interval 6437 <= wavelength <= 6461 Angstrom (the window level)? 0.923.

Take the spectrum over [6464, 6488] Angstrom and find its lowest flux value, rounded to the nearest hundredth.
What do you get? 30.38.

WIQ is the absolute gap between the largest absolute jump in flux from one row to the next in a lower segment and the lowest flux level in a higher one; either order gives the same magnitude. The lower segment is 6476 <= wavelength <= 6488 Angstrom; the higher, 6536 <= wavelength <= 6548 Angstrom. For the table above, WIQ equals 29.9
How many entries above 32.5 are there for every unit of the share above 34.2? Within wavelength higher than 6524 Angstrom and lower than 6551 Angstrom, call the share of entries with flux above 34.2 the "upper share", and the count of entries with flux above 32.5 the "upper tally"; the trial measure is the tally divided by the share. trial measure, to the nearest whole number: 20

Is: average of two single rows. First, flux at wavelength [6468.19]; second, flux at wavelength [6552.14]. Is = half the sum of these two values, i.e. 35.8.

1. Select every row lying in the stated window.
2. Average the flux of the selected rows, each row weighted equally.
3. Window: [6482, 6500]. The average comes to 31.5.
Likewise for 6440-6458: 30.6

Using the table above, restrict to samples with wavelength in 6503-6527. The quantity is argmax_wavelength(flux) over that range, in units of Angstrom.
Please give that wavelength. 6513.03 Angstrom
